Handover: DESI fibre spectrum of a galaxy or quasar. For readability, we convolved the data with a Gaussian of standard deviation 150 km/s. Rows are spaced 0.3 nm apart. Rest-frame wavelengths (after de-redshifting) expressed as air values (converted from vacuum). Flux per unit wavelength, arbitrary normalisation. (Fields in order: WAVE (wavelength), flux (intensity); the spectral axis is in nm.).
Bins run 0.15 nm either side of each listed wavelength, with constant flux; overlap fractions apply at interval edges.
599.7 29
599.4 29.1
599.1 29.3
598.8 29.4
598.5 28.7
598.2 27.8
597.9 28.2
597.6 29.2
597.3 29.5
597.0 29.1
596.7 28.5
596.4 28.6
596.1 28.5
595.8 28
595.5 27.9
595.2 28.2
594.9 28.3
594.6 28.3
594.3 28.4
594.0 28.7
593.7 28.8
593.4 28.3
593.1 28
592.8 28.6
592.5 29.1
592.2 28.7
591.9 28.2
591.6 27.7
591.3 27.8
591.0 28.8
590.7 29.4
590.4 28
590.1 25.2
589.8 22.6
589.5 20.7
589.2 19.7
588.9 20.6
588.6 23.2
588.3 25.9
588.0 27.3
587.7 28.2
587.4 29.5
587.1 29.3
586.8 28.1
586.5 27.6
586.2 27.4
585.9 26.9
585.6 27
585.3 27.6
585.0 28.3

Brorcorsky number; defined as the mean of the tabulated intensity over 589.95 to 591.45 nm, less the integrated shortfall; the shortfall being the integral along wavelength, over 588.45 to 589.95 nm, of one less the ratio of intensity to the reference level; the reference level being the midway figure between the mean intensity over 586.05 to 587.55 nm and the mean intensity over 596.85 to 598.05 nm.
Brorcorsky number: 27.5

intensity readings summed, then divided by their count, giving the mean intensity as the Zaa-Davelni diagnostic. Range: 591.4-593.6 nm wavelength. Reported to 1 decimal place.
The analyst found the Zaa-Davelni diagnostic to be 28.4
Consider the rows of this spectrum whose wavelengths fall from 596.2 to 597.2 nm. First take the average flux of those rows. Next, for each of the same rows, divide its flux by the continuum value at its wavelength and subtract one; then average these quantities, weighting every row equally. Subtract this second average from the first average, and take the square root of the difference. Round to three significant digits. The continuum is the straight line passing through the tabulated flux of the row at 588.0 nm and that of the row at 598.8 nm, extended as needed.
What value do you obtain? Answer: 5.36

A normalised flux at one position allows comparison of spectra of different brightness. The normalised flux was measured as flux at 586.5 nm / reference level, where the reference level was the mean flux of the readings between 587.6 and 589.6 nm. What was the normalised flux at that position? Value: 1.17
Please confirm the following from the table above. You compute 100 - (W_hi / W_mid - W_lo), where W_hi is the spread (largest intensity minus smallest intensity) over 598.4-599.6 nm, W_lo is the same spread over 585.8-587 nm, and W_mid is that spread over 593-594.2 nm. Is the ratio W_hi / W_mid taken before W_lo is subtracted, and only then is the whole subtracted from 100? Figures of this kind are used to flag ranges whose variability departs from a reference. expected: 100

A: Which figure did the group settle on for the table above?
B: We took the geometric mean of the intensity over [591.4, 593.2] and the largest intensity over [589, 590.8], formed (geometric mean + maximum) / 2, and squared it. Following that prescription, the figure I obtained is 835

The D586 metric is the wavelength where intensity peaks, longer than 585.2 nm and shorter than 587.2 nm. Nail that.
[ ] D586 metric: 587.1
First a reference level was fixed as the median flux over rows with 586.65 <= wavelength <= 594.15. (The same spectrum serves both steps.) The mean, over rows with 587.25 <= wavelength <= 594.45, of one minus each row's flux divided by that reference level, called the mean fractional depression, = 0.049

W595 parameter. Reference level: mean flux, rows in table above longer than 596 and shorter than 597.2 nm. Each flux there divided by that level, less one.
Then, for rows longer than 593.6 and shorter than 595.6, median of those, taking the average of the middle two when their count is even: -0.01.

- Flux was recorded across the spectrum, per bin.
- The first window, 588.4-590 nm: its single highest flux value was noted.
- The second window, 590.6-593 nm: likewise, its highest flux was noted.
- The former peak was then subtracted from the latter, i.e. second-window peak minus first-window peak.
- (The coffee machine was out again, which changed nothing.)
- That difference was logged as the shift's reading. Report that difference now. 6.2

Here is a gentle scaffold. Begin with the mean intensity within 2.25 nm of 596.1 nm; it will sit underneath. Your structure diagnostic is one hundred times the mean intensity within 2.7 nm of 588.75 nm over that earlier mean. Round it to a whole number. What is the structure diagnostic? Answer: 92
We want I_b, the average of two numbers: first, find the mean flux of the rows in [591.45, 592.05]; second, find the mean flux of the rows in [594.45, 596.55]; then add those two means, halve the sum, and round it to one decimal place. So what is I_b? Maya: 28.1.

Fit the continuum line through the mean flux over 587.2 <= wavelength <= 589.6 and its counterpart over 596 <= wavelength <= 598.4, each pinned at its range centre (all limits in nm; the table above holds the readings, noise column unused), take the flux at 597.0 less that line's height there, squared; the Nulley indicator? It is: 0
